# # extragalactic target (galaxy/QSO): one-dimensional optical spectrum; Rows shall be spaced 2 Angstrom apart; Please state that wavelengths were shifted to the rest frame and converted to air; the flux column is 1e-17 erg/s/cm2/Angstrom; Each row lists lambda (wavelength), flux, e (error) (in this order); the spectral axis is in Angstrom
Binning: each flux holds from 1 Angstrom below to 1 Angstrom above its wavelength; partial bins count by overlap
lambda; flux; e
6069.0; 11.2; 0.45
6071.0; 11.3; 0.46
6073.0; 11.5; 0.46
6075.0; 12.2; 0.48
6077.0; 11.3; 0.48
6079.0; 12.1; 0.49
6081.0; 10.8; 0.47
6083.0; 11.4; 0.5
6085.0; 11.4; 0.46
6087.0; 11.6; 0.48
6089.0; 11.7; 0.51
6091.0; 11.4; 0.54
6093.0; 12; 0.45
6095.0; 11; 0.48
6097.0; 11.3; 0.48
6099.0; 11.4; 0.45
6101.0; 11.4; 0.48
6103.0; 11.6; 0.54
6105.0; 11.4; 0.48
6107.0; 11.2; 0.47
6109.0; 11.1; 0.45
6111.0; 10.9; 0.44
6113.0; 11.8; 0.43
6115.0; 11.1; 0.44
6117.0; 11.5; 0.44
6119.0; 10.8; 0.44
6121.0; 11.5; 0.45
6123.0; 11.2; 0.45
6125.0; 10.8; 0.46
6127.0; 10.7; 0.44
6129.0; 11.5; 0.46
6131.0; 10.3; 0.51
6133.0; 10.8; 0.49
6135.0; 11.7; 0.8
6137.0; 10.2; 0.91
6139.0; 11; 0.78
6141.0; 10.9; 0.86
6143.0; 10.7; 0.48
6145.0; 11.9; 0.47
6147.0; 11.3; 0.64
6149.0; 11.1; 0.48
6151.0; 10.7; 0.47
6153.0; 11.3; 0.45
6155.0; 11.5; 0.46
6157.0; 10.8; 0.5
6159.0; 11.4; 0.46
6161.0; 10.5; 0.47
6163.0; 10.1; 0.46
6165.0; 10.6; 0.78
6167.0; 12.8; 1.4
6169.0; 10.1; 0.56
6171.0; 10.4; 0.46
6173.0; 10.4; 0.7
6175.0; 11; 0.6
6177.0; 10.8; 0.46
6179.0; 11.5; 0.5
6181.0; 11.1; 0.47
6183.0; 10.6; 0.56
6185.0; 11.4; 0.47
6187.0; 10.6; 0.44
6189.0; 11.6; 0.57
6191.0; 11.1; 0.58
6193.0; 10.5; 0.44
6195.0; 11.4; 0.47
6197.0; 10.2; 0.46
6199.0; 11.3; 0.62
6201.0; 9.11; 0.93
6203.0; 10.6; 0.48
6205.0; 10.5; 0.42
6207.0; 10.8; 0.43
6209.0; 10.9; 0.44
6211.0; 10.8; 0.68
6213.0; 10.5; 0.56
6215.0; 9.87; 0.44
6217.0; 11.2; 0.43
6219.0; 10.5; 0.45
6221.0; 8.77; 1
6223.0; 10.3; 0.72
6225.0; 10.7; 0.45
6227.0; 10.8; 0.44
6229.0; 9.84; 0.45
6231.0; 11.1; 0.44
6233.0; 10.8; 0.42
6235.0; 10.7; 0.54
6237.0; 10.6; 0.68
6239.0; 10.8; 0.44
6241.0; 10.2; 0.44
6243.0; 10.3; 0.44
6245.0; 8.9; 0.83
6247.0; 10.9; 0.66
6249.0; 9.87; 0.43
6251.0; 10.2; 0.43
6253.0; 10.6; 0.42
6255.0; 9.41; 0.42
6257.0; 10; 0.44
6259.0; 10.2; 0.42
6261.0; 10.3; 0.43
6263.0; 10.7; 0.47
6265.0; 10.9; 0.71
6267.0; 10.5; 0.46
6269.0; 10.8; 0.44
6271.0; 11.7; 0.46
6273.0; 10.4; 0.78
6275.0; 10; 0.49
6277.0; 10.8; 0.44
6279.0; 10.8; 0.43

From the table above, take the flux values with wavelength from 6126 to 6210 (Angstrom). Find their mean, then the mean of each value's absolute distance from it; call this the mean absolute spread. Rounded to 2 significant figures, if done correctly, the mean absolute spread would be 0.46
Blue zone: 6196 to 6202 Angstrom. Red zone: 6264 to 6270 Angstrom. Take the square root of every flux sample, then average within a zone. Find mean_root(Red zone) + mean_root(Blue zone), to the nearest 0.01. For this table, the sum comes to 6.47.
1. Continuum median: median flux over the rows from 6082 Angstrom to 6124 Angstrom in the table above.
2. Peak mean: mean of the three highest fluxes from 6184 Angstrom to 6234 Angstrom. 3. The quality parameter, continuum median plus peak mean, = 22.9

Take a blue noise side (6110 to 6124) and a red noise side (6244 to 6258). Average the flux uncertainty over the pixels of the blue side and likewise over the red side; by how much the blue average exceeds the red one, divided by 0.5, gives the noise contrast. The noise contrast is -0.15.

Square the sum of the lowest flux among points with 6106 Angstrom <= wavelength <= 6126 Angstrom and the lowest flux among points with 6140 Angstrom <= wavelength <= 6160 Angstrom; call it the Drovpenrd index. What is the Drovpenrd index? 462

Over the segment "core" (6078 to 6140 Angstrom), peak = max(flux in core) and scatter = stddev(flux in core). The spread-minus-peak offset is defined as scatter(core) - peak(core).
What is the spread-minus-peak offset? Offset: -11.7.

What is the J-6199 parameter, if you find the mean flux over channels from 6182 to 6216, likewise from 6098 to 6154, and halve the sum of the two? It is 10.9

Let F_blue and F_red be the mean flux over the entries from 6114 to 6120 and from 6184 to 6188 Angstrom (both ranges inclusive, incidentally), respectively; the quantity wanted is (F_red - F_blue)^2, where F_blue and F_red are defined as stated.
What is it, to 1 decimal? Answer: 0.0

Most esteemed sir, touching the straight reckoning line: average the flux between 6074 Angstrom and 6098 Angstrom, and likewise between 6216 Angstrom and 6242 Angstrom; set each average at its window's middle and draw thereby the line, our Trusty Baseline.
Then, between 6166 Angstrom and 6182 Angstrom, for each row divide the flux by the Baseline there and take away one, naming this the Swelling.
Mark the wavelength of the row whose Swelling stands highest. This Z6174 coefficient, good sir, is 6167.0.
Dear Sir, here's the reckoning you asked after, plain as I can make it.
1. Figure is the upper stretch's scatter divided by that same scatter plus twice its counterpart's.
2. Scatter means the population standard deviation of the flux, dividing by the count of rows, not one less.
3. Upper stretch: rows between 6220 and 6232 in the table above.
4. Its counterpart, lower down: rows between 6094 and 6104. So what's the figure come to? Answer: 0.66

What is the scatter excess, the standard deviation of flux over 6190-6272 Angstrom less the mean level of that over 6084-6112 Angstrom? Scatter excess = -10.8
